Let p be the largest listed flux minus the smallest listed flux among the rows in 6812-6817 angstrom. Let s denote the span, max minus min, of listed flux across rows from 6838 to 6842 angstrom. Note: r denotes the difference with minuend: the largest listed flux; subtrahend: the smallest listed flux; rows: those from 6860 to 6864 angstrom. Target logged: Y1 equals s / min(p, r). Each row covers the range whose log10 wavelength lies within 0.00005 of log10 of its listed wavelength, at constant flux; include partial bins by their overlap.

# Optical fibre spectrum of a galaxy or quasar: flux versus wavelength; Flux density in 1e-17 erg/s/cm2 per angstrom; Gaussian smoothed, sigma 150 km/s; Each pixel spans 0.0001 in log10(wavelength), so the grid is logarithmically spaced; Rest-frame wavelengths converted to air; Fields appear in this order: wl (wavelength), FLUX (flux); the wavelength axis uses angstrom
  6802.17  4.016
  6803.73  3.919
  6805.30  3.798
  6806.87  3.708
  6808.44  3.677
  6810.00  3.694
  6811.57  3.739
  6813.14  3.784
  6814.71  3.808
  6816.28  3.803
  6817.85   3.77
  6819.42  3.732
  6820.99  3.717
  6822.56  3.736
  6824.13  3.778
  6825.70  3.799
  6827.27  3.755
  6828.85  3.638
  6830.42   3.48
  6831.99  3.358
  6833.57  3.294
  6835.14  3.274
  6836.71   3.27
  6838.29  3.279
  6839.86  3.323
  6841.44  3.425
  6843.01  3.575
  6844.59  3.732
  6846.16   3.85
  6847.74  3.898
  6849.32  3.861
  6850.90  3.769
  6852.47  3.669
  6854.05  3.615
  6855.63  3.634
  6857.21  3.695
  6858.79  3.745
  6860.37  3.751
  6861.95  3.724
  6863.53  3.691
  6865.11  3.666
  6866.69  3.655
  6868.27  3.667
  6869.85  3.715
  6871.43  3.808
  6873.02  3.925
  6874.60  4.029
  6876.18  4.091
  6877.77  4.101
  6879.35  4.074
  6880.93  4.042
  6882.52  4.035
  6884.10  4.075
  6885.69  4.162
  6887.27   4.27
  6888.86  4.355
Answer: 6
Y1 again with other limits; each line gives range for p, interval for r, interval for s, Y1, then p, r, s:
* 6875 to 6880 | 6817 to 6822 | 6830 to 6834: 7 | 0.03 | 0.053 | 0.19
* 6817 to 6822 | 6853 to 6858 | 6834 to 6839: 0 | 0.05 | 0.080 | 0.01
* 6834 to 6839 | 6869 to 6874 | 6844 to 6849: 18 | 0.01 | 0.210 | 0.17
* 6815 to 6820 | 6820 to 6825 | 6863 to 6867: 1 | 0.07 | 0.061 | 0.04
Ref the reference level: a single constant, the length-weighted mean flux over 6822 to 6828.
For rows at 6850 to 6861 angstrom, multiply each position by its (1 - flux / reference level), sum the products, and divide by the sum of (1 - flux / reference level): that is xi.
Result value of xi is 6855.1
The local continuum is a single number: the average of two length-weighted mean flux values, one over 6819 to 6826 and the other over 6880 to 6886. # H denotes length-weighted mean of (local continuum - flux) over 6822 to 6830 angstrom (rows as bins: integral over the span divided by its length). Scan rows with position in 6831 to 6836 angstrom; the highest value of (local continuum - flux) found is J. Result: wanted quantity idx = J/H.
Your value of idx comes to 3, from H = 0.18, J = 0.6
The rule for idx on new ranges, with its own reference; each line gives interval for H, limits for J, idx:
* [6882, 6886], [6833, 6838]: -4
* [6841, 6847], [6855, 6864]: 1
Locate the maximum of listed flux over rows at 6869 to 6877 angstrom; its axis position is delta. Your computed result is 6876.18 angstrom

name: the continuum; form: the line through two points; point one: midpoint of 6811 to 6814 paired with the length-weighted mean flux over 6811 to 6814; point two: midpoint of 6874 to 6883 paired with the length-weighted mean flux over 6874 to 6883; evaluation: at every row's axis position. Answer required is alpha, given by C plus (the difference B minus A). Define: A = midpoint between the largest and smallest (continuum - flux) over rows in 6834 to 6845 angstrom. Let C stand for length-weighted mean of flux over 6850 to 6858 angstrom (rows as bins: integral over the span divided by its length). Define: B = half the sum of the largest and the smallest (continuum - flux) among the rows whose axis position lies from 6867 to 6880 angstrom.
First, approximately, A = 0.39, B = 0.15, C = 3.68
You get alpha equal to 3.4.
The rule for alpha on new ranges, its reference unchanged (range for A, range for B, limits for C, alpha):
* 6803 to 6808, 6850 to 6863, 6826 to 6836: 3.8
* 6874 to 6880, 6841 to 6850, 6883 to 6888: 4.4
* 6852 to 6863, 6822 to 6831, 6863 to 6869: 3.6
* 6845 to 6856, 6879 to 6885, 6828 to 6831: 3.4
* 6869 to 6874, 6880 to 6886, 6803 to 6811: 3.5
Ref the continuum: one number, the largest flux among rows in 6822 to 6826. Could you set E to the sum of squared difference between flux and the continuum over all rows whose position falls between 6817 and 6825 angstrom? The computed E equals 0.02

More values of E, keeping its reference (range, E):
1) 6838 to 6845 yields 0.69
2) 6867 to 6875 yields 0.09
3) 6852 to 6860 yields 0.09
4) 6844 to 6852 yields 0.02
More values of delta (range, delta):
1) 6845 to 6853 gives 6847.74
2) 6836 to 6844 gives 6843.01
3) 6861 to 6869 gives 6861.95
